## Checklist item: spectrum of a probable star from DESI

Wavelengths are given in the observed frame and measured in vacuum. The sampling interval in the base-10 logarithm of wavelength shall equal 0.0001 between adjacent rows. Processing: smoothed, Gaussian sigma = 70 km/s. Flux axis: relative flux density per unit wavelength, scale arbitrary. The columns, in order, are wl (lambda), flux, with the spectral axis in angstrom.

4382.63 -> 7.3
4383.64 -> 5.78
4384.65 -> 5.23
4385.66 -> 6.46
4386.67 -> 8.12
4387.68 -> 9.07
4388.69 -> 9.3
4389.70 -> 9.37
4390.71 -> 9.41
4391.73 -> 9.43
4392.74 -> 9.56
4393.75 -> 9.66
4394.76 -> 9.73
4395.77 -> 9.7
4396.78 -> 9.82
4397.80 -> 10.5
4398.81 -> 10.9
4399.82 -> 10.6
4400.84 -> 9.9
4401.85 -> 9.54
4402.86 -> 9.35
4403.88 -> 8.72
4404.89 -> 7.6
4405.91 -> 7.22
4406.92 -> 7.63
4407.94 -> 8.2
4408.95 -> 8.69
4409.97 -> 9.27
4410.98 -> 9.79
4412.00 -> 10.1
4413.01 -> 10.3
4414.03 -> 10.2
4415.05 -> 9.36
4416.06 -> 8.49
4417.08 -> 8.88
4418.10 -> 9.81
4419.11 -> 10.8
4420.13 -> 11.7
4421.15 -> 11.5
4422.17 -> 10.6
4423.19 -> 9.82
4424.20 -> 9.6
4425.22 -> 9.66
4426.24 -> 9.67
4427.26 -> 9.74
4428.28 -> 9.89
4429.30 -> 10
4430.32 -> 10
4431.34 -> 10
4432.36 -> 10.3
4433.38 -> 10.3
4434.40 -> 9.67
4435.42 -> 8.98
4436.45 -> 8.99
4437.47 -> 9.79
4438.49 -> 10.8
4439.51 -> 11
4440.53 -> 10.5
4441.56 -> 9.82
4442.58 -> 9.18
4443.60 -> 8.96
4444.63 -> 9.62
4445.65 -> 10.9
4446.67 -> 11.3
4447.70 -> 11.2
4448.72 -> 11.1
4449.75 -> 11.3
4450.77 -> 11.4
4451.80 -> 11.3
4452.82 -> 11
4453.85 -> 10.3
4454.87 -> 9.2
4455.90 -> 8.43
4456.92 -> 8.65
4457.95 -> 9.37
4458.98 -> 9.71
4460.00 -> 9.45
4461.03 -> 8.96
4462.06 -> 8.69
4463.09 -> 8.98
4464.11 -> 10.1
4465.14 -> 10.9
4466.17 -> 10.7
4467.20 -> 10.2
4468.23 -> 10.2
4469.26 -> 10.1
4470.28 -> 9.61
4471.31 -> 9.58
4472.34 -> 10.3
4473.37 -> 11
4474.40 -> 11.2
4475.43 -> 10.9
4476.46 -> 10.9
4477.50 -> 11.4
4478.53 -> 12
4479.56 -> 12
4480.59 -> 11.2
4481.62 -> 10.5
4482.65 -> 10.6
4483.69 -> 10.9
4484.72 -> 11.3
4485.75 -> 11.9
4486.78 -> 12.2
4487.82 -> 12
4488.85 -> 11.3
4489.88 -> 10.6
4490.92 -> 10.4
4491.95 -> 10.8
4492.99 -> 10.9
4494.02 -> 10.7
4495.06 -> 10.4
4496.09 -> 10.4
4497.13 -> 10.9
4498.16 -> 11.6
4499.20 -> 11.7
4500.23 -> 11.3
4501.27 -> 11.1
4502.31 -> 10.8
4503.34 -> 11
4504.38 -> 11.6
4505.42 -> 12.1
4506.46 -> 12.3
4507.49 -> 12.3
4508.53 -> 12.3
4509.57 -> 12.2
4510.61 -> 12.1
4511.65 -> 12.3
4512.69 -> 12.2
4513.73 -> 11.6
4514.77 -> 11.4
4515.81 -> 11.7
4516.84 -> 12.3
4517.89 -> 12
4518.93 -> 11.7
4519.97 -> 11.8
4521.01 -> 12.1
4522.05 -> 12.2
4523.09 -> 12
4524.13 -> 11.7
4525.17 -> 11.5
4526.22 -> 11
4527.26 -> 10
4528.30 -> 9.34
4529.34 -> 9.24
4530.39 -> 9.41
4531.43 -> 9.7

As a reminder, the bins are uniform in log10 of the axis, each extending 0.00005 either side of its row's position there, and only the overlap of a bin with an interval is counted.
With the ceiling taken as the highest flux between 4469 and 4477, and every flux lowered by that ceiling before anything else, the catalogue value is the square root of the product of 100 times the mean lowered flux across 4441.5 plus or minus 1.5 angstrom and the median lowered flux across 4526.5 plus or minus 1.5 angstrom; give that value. 5.2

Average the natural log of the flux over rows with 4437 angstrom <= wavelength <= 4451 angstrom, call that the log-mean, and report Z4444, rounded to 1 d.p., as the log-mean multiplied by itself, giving 5.5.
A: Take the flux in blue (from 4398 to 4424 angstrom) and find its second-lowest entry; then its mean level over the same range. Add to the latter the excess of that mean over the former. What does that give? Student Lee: 11.5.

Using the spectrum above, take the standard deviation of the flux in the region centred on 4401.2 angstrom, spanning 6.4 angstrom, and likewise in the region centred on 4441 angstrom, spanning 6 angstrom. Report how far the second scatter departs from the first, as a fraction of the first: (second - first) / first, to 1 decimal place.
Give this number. 0.1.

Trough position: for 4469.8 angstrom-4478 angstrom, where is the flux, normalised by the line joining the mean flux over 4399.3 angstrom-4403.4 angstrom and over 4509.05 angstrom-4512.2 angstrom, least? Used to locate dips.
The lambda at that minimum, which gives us 4471.31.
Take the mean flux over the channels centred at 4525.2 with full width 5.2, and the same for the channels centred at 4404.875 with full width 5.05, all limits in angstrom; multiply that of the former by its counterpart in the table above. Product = 91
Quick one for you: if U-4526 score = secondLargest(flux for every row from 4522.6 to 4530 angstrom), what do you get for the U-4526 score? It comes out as 11.7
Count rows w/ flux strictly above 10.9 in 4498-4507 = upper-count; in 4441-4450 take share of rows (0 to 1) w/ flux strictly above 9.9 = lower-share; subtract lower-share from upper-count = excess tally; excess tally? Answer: 7.4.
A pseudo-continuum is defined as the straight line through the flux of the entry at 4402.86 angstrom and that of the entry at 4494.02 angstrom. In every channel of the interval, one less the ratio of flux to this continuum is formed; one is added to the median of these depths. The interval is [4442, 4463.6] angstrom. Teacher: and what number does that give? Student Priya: 1.05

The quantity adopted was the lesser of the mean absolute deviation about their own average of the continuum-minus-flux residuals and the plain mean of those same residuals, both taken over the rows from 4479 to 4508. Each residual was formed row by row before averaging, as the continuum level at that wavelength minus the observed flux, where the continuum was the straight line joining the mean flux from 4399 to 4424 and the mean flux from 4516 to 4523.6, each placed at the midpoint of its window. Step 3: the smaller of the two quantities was 0.16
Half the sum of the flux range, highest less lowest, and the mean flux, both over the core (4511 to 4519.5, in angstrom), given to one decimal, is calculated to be 6.4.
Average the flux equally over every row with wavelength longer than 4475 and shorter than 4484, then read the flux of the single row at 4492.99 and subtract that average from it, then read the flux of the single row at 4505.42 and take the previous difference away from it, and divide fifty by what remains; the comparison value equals 4.05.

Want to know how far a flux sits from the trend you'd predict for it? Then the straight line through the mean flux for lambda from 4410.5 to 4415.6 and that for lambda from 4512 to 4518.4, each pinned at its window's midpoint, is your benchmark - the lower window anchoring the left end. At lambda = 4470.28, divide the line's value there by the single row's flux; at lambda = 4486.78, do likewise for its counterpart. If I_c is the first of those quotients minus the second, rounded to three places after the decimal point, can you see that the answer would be 0.218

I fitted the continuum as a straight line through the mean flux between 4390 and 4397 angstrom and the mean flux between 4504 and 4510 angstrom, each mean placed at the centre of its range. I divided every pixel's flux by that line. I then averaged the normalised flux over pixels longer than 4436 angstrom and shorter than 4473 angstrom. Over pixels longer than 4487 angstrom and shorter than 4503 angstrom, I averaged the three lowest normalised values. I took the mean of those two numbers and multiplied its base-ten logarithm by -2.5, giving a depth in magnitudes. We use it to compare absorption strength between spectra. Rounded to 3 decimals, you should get 0.118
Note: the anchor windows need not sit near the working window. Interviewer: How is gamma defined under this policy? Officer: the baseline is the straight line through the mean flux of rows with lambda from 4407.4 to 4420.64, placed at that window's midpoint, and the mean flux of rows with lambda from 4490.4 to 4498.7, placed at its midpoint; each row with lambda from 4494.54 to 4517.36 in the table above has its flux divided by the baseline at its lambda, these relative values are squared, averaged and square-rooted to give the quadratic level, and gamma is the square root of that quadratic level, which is 1.032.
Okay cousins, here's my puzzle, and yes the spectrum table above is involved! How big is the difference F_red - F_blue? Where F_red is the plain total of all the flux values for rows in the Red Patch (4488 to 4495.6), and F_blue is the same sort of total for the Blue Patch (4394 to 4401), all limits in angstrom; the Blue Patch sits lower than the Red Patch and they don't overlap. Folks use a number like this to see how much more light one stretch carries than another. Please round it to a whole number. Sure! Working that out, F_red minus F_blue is 4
